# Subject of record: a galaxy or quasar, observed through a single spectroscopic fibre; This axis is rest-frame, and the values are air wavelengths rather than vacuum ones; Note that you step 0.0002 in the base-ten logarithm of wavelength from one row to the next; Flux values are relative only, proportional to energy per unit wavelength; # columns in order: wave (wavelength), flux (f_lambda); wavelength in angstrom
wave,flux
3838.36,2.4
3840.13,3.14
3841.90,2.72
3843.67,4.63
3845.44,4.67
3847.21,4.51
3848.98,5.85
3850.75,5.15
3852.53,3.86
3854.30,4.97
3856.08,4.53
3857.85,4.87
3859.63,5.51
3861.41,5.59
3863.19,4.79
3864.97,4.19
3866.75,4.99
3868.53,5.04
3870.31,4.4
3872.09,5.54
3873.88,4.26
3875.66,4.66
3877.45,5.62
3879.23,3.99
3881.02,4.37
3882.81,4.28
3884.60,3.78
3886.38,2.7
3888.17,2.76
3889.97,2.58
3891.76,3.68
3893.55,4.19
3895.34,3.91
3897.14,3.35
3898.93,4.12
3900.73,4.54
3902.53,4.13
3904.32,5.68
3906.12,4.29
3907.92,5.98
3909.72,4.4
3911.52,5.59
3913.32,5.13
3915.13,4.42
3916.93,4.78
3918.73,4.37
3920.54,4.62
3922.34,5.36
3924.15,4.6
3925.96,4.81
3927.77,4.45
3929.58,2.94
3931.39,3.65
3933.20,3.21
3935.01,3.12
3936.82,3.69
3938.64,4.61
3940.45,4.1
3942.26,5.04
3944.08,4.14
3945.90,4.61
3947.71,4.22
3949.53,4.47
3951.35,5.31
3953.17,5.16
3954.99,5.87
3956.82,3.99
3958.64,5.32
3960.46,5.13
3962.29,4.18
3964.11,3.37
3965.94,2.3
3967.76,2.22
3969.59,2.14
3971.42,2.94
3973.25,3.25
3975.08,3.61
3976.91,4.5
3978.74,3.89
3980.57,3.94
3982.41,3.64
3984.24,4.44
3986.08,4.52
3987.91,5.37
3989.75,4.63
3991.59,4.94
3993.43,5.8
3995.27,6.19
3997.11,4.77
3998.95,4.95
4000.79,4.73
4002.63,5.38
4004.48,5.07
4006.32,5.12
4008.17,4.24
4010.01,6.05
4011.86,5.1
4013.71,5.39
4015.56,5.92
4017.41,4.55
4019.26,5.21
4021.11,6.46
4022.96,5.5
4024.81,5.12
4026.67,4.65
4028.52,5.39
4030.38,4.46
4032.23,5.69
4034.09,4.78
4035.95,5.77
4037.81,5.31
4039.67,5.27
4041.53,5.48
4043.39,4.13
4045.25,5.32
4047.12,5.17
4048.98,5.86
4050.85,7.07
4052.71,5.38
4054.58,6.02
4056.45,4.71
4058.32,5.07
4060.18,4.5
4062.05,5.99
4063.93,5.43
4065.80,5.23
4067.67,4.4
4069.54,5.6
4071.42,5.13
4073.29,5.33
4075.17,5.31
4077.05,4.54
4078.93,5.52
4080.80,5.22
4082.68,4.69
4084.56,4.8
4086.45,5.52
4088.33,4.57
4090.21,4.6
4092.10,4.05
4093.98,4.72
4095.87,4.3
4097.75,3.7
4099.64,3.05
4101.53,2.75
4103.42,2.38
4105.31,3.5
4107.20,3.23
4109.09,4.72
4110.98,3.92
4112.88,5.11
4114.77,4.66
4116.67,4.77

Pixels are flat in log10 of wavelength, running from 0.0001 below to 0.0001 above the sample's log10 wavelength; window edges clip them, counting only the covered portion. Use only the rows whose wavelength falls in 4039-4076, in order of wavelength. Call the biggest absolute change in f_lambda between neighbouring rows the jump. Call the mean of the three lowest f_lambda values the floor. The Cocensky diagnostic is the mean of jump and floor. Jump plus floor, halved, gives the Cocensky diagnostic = 3.0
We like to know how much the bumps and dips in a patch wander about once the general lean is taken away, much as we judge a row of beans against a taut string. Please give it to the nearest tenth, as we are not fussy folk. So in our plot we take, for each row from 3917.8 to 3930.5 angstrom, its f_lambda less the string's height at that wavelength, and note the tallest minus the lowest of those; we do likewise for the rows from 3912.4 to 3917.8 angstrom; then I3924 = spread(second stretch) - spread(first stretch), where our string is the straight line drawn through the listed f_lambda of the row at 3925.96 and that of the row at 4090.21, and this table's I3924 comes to -1.7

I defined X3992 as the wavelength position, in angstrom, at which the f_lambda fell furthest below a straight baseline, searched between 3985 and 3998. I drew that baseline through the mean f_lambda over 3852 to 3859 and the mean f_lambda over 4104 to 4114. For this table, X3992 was 3986.08 angstrom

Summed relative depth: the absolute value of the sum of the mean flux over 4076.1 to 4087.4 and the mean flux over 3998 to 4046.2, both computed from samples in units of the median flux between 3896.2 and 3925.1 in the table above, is 2.24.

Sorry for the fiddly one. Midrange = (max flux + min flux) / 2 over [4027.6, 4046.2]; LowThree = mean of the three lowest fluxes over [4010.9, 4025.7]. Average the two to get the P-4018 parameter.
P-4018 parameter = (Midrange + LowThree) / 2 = 4.94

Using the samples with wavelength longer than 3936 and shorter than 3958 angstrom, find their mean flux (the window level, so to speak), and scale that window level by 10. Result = 46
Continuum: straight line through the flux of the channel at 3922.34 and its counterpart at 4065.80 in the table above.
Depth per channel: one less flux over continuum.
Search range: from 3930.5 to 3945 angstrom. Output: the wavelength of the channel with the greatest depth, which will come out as 3935.01 angstrom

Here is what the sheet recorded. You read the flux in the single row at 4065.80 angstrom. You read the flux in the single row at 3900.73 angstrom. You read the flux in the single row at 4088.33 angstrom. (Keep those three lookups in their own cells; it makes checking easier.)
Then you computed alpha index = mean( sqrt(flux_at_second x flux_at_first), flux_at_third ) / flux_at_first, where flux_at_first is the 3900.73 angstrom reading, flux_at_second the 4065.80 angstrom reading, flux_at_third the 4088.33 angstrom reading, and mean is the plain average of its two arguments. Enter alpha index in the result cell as 1.0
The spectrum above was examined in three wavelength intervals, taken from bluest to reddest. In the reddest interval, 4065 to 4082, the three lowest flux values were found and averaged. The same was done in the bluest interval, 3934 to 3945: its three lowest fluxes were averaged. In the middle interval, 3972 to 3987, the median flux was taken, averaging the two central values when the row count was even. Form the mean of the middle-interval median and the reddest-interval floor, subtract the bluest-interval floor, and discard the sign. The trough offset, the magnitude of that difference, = 0.67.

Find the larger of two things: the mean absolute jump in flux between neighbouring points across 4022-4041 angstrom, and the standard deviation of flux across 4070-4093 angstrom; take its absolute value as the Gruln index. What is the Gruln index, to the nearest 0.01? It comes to 0.68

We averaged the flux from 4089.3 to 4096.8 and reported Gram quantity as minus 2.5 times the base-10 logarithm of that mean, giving -1.61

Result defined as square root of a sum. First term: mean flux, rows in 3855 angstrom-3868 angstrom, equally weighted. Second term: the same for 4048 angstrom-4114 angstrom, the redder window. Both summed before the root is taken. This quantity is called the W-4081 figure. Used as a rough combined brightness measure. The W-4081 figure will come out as 3.11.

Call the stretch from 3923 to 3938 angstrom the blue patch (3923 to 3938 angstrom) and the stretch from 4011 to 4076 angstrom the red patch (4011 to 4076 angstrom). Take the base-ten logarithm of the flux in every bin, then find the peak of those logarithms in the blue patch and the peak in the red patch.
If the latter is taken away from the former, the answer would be -0.17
